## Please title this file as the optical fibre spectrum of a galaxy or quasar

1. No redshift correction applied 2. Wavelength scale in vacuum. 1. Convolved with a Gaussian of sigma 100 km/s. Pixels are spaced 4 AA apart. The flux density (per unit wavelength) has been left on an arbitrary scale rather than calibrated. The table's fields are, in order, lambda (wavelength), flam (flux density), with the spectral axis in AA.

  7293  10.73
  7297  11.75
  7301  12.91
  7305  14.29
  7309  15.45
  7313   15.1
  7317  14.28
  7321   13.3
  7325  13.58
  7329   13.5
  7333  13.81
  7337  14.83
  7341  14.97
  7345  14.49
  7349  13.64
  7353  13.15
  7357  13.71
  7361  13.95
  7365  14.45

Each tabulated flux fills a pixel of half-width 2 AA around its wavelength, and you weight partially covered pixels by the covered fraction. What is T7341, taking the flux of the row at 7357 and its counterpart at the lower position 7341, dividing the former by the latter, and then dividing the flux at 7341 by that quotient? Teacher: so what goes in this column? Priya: 16.3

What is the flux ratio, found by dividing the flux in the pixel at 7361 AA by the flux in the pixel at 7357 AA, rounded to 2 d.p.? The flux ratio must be 1.02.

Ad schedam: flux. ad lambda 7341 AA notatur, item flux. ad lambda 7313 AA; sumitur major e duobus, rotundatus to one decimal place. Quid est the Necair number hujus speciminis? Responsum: 15.1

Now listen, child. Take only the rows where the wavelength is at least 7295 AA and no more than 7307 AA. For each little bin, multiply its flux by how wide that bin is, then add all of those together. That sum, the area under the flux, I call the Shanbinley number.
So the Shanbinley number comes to 156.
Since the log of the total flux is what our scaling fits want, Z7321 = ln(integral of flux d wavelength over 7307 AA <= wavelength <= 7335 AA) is 6.0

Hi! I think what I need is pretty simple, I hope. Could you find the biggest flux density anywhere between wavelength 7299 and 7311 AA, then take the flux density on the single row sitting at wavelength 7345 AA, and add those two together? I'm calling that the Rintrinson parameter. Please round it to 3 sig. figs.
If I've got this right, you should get 29.9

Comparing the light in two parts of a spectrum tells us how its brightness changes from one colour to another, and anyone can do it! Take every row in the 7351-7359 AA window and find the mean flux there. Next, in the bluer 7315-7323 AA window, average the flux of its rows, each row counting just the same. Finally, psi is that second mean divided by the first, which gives 1.03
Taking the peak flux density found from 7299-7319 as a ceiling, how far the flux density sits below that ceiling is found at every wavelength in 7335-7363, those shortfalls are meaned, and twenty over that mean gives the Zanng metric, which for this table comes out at 15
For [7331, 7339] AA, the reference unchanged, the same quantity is 18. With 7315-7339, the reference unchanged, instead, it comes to 13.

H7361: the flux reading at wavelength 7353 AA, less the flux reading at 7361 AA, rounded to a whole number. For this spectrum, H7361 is -1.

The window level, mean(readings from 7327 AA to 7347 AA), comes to 14.3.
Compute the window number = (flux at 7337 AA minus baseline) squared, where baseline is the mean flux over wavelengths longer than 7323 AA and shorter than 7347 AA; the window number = 0.4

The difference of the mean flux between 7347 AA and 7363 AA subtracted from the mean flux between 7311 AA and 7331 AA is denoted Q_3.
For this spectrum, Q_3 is 0.34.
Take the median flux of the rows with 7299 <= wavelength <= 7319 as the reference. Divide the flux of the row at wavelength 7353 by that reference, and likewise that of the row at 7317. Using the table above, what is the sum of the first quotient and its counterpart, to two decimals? 1.92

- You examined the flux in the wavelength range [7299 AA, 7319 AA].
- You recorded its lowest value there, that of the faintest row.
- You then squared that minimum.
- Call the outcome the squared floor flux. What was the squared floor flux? 167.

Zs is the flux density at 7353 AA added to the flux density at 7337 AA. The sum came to 28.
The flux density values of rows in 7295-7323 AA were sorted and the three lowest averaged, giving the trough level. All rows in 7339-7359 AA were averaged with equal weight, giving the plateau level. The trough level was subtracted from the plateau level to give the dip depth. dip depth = 1.3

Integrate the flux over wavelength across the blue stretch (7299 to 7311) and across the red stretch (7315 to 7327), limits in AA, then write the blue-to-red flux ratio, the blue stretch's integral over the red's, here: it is 1.04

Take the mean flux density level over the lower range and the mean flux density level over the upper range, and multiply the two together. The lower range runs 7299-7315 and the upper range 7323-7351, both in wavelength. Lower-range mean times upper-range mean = 204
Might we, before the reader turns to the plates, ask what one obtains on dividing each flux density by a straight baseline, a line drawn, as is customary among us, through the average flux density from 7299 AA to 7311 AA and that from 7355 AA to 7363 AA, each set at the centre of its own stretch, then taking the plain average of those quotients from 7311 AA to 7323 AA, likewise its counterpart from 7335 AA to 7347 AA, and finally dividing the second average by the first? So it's 1.05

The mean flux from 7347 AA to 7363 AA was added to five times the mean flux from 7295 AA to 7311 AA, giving 82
